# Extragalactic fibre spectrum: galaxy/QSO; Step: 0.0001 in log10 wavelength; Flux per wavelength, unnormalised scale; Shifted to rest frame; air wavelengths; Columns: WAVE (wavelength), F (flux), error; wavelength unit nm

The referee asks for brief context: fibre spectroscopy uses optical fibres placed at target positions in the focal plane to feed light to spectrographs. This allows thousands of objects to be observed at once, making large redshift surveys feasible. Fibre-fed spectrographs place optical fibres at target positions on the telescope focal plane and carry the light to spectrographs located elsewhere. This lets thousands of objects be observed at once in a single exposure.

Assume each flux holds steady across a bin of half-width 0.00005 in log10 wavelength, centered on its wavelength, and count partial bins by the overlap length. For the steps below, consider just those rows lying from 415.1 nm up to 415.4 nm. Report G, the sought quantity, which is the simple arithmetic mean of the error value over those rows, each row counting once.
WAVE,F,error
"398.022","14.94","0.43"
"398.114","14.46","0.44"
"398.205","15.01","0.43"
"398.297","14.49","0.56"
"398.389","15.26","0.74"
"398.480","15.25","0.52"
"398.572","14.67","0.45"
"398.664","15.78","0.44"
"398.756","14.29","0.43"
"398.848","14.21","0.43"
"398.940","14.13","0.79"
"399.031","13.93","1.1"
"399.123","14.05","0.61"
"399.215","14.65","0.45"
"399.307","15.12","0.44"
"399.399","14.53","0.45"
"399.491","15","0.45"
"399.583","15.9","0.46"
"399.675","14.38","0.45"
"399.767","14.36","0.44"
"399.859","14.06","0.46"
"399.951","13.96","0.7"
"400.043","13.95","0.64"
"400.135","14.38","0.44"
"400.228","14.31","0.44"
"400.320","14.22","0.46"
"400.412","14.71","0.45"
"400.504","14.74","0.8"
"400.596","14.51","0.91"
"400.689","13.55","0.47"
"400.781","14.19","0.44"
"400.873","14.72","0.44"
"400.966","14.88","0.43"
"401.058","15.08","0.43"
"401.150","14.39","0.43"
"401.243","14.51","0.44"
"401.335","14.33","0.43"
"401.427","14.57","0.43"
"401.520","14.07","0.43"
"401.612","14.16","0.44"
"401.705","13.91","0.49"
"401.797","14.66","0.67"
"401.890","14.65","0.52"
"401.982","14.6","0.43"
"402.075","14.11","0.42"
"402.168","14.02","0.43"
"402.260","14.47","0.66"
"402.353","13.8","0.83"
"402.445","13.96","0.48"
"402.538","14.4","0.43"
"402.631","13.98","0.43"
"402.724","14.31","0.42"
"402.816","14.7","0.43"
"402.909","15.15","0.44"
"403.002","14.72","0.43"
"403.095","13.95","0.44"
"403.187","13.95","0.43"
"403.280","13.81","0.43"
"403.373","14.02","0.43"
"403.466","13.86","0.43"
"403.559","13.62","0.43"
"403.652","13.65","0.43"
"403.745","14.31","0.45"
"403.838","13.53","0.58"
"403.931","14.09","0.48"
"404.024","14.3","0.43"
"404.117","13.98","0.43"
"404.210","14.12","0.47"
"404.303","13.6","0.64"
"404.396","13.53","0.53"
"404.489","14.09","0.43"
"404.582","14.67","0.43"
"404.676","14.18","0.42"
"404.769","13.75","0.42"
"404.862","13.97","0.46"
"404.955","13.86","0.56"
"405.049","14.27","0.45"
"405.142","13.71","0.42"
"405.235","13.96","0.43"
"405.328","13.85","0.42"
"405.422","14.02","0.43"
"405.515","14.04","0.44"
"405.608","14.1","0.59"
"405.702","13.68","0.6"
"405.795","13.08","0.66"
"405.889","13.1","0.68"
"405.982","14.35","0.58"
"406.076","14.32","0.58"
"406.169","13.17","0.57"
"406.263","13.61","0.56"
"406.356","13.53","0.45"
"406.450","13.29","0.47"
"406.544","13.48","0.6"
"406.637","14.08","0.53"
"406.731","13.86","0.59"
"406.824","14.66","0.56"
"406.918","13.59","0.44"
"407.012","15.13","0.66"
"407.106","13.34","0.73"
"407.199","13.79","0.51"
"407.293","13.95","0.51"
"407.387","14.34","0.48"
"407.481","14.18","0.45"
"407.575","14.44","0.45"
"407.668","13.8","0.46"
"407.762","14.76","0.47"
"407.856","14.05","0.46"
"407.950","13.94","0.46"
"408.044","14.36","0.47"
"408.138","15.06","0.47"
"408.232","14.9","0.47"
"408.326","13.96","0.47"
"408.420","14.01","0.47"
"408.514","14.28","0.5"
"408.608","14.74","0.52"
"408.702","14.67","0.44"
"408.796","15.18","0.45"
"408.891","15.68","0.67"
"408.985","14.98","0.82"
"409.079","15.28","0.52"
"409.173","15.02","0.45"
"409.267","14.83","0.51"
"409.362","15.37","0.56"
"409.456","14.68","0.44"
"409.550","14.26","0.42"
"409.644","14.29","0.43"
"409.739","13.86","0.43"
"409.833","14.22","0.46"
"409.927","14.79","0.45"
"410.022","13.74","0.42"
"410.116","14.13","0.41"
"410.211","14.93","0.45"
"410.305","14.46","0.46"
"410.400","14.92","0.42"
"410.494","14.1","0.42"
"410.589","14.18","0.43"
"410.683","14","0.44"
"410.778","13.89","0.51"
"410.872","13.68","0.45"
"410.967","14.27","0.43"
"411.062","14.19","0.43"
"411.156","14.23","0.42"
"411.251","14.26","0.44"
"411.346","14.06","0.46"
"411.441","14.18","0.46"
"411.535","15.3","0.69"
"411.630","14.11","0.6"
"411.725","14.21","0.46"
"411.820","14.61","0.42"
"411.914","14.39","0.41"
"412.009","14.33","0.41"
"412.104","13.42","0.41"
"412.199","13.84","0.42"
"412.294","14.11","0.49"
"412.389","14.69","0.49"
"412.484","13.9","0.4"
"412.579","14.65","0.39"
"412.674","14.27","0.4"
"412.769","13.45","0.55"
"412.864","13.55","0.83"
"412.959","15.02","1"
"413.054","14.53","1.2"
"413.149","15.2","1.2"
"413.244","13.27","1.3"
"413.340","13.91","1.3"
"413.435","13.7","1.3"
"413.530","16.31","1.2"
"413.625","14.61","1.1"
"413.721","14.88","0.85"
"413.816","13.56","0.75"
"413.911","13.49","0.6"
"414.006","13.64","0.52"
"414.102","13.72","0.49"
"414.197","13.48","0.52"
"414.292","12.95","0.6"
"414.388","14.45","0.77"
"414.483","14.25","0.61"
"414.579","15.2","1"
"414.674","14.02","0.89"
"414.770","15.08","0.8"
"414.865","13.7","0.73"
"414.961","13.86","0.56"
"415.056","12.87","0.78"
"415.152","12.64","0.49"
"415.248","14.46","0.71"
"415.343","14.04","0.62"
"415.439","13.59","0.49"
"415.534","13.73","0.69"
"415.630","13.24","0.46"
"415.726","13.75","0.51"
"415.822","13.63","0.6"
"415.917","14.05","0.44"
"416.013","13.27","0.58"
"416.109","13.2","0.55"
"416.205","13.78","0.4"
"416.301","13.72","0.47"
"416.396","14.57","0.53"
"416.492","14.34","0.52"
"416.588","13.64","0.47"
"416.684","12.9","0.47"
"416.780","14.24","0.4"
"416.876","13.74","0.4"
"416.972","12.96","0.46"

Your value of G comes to 0.61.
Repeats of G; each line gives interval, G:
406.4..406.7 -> 0.53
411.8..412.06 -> 0.41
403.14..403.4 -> 0.43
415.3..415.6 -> 0.60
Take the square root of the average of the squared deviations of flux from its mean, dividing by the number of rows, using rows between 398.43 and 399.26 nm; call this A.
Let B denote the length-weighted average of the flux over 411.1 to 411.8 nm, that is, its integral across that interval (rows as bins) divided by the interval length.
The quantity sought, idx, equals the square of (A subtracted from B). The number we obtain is 189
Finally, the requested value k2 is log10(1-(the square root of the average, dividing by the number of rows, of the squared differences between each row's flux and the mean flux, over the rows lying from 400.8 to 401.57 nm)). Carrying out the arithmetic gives -0.16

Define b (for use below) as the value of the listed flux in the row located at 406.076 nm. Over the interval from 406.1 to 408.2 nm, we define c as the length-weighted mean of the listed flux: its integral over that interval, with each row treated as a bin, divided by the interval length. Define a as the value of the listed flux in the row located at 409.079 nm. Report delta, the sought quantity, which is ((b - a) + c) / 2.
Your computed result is 6.5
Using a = 15.28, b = 14.32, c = 14.0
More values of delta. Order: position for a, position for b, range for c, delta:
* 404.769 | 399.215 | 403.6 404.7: 7.4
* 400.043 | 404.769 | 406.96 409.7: 7.2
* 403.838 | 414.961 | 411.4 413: 7.3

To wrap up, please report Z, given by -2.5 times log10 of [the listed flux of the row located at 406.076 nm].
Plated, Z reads -2.89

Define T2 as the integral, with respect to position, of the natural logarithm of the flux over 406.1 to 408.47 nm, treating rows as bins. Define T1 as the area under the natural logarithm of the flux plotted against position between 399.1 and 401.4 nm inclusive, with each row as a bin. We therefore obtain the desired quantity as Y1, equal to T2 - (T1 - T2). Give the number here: 6.38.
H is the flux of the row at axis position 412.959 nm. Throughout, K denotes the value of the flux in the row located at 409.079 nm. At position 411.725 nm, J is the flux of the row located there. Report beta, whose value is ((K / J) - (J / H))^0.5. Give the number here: 0.36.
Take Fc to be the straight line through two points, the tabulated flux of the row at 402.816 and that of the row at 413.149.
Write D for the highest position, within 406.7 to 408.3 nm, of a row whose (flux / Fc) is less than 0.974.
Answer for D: 408.044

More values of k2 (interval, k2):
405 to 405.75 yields -0.09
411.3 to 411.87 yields -0.25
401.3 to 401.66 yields -0.09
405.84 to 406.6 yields -0.26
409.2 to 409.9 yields -0.27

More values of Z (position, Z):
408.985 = -2.94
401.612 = -2.88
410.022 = -2.84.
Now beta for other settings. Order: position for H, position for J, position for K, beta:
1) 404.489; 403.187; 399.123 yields 0.13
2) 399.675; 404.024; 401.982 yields 0.16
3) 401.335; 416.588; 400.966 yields 0.37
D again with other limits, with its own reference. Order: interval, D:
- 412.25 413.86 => 413.816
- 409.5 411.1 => 411.062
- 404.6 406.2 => 406.169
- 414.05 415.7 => 415.630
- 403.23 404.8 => 404.769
